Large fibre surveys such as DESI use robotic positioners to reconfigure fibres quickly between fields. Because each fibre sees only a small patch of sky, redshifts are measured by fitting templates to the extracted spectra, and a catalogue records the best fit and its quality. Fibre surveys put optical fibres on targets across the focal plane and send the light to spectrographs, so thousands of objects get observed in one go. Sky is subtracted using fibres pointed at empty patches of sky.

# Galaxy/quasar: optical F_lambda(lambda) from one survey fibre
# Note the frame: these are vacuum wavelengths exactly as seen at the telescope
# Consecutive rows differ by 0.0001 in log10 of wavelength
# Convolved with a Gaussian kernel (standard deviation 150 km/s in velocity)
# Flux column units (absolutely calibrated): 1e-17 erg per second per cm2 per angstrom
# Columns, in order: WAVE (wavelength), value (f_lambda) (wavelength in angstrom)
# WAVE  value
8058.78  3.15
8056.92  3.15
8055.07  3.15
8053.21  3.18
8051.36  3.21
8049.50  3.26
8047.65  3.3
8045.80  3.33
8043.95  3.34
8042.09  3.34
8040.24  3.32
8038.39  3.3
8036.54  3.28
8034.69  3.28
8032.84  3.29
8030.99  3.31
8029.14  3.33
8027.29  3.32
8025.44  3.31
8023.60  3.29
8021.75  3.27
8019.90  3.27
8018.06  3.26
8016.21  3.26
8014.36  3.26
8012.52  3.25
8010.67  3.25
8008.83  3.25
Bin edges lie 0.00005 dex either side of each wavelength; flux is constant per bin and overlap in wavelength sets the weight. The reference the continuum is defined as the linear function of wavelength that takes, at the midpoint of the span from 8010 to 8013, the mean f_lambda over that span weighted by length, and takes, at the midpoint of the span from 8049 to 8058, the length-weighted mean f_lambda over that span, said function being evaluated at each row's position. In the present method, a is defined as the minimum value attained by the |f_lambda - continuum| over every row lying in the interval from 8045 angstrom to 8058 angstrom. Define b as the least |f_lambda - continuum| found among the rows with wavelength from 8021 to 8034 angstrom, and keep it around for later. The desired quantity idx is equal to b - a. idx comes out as 0.04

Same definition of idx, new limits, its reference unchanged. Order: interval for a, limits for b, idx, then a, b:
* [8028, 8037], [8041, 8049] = 0.04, 0.07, 0.11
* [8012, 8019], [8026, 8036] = 0.06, 0.01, 0.07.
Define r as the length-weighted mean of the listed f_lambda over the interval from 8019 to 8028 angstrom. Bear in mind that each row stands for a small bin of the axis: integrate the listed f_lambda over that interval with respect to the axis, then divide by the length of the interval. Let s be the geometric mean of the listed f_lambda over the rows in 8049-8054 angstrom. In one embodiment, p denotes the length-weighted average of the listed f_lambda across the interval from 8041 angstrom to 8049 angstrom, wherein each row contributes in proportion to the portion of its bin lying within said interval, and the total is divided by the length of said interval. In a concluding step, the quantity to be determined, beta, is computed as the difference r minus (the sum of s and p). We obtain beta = -3.25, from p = 3.32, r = 3.29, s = 3.22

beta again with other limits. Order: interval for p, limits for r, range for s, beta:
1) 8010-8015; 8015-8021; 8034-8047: -3.31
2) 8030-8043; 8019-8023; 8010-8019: -3.29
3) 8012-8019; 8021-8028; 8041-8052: -3.26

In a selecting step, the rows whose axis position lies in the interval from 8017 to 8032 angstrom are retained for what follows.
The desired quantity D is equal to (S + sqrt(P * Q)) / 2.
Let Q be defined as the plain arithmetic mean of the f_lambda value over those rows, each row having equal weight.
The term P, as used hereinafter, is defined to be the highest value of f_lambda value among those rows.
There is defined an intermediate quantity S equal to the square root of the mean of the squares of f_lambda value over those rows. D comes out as 3.30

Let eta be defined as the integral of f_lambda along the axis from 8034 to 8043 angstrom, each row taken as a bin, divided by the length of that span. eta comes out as 3.31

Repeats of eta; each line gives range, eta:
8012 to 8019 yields 3.26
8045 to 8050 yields 3.30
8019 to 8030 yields 3.30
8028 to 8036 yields 3.30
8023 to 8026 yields 3.31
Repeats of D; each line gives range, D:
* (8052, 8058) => 3.17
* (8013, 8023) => 3.27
